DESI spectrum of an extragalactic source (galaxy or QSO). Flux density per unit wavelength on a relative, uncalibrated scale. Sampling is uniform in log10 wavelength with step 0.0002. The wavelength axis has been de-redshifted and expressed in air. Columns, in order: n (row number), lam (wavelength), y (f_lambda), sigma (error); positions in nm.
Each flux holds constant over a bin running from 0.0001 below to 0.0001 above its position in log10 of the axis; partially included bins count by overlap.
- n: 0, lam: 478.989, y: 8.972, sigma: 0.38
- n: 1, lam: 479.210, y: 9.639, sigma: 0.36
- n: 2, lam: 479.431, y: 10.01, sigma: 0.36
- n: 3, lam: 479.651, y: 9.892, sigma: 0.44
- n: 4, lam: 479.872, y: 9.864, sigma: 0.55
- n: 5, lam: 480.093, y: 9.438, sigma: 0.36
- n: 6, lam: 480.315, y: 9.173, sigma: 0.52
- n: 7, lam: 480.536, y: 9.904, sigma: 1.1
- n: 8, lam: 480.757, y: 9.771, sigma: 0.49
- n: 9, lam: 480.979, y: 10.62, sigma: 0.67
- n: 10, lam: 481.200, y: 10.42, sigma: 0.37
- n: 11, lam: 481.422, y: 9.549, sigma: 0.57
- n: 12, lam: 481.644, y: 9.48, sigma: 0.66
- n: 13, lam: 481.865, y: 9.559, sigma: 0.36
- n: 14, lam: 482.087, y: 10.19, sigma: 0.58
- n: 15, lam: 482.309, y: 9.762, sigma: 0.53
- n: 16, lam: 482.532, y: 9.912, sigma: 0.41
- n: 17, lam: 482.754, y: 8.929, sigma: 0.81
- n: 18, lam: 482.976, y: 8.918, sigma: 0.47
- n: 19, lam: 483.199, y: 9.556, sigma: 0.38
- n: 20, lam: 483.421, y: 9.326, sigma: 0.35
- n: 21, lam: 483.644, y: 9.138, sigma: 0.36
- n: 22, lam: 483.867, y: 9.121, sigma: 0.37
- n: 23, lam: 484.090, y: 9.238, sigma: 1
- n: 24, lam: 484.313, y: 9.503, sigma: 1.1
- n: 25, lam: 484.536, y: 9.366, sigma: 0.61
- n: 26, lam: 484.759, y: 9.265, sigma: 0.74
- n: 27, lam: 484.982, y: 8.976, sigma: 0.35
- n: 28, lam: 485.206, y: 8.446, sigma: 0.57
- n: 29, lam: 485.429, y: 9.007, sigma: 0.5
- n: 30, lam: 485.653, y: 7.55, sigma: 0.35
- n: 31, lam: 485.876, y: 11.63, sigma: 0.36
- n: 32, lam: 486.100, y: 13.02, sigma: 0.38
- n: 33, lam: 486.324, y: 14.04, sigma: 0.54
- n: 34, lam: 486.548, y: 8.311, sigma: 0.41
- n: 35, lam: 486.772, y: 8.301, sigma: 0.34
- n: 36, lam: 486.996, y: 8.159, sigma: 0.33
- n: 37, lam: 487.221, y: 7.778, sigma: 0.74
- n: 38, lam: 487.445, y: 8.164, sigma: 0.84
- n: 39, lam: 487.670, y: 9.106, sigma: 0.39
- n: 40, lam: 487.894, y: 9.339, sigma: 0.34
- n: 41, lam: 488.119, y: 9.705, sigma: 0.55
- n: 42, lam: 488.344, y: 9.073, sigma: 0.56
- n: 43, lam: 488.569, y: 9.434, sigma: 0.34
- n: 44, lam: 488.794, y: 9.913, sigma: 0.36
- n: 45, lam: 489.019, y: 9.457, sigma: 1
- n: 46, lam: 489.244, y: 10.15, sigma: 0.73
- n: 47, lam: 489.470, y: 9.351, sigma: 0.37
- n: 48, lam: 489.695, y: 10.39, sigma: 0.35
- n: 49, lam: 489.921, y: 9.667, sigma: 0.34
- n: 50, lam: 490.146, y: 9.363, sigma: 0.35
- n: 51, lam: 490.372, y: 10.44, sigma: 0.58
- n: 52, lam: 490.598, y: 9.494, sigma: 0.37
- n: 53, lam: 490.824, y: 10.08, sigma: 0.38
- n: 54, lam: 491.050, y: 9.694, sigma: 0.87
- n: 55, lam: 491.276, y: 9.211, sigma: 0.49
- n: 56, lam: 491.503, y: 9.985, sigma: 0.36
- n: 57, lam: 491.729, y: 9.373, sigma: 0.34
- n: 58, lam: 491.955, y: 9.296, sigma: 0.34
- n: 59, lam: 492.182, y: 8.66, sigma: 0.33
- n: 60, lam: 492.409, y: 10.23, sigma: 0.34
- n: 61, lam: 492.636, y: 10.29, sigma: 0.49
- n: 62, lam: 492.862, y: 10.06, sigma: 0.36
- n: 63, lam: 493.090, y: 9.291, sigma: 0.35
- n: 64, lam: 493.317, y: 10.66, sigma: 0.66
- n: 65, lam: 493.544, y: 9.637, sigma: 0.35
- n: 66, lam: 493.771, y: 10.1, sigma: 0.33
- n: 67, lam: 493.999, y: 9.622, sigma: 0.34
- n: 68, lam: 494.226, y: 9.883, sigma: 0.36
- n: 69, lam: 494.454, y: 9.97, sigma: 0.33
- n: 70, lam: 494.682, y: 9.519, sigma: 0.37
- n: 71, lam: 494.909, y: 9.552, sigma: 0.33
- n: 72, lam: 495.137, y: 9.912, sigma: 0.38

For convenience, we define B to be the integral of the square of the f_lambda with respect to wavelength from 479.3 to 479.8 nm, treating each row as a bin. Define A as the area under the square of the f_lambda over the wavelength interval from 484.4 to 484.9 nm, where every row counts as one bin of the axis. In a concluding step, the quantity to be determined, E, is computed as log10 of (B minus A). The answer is 0.78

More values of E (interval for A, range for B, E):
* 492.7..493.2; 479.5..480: 0.12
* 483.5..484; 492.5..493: 0.98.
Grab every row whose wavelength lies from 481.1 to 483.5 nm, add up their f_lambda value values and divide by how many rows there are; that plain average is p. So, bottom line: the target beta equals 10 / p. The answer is 1.04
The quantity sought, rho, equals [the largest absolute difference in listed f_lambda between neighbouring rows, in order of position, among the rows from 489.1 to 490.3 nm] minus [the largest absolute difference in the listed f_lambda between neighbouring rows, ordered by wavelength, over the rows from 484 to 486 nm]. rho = -3.0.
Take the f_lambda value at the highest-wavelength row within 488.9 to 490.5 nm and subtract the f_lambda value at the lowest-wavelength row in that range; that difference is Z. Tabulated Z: 1.0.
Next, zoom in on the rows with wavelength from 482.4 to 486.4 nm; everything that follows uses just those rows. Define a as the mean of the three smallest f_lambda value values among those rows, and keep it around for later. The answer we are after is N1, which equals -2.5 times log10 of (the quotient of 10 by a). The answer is -0.20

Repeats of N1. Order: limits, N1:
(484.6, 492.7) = -0.27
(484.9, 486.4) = -0.20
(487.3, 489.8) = -0.14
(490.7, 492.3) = -0.11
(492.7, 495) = -0.06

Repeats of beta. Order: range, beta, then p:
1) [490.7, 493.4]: 1.03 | 9.7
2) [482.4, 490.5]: 1.06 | 9.5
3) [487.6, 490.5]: 1.04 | 9.6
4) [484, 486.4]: 1.00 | 10.0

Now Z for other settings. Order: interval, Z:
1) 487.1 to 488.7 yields 1.7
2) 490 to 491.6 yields 0.6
